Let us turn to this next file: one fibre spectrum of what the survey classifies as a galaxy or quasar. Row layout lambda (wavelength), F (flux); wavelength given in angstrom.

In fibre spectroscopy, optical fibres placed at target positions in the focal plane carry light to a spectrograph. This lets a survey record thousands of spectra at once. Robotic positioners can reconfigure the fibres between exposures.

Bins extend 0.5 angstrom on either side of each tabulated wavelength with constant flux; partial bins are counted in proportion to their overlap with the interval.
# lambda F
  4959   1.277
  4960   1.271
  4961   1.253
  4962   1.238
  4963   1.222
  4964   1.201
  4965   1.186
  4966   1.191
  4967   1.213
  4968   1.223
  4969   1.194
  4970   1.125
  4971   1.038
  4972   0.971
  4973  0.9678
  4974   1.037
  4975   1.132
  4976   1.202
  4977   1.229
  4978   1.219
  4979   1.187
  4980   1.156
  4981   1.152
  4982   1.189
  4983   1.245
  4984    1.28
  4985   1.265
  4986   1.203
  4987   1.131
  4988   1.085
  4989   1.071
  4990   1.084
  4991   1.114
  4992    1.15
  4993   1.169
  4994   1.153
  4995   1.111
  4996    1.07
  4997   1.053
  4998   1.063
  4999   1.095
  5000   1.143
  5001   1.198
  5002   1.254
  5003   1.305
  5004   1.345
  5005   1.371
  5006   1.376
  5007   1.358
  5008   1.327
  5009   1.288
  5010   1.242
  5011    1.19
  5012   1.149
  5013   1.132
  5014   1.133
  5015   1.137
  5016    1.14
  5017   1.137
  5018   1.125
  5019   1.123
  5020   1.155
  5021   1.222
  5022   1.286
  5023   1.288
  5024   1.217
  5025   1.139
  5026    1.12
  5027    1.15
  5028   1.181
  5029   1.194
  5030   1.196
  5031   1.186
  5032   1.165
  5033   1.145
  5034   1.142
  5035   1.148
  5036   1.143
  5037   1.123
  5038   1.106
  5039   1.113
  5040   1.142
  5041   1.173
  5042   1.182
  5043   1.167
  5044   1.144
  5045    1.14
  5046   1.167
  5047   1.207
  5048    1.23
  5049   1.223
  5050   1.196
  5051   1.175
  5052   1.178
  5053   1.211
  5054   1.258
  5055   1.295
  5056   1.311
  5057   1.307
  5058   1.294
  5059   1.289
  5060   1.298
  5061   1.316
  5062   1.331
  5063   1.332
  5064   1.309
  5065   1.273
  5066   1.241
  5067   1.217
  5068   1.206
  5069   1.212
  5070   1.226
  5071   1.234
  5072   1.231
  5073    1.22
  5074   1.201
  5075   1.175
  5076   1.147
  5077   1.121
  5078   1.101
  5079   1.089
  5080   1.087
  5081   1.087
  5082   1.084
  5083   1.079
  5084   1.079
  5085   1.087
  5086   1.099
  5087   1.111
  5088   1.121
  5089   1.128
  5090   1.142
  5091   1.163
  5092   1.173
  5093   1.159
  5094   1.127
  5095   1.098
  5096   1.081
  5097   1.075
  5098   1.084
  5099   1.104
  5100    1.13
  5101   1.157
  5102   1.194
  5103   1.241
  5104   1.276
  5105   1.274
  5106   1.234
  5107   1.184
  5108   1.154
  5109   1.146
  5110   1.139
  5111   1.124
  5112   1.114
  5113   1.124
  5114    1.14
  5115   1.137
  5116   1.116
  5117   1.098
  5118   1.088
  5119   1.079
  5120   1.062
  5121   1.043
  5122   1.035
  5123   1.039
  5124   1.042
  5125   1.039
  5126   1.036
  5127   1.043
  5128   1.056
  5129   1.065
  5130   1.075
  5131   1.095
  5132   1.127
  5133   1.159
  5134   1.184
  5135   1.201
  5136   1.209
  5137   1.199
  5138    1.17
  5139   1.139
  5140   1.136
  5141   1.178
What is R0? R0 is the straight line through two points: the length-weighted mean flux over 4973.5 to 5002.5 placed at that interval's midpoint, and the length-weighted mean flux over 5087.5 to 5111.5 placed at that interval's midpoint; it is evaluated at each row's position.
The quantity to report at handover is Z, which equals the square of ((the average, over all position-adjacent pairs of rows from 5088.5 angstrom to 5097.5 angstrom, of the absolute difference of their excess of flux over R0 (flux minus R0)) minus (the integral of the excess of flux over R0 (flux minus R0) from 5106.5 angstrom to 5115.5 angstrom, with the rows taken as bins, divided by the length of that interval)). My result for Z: 0.0010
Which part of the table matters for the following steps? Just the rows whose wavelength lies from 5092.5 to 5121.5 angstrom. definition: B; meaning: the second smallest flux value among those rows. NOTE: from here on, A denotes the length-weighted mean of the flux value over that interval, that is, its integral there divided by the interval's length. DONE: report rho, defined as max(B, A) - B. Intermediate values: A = 1.14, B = 1.062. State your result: 0.075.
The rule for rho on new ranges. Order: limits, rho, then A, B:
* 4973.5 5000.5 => 0.095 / 1.15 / 1.053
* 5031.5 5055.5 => 0.061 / 1.17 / 1.113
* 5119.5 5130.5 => 0.013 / 1.05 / 1.036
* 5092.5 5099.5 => 0.023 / 1.10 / 1.081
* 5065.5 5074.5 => 0.015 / 1.22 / 1.206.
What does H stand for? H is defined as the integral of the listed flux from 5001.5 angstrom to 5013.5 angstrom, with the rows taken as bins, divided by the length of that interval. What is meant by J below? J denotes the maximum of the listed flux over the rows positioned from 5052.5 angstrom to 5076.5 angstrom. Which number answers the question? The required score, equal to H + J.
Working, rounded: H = 1.28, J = 1.332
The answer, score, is 2.61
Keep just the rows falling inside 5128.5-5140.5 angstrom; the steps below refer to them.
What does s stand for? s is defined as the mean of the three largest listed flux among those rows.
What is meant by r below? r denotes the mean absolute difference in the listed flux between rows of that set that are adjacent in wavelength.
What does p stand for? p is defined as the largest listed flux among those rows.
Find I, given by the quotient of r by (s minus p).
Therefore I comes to -3.3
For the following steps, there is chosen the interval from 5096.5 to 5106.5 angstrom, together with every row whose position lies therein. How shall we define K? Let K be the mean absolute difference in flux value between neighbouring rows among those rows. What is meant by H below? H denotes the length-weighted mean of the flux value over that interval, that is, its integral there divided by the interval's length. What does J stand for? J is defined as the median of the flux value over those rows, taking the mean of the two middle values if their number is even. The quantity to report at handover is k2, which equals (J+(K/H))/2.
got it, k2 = 0.60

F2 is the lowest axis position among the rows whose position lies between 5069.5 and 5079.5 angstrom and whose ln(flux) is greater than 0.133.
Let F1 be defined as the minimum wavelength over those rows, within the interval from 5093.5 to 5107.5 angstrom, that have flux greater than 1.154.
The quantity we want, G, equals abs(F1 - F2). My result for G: 31 angstrom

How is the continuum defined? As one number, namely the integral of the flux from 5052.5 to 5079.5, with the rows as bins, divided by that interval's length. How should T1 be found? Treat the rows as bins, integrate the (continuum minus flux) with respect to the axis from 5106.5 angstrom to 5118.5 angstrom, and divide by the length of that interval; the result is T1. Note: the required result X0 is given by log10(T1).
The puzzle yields -0.965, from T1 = 0.108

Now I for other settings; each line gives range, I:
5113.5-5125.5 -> -1.2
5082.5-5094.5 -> -1.6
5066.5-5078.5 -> -4.3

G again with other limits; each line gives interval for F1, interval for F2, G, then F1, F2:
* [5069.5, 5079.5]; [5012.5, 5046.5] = 50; 5070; 5020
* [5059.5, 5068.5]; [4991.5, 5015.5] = 68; 5060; 4992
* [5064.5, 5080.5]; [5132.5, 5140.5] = 68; 5065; 5133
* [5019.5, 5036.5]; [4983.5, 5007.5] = 36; 5020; 4984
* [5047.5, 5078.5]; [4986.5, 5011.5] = 56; 5048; 4992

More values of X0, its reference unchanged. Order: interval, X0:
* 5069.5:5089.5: -0.986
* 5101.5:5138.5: -0.956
